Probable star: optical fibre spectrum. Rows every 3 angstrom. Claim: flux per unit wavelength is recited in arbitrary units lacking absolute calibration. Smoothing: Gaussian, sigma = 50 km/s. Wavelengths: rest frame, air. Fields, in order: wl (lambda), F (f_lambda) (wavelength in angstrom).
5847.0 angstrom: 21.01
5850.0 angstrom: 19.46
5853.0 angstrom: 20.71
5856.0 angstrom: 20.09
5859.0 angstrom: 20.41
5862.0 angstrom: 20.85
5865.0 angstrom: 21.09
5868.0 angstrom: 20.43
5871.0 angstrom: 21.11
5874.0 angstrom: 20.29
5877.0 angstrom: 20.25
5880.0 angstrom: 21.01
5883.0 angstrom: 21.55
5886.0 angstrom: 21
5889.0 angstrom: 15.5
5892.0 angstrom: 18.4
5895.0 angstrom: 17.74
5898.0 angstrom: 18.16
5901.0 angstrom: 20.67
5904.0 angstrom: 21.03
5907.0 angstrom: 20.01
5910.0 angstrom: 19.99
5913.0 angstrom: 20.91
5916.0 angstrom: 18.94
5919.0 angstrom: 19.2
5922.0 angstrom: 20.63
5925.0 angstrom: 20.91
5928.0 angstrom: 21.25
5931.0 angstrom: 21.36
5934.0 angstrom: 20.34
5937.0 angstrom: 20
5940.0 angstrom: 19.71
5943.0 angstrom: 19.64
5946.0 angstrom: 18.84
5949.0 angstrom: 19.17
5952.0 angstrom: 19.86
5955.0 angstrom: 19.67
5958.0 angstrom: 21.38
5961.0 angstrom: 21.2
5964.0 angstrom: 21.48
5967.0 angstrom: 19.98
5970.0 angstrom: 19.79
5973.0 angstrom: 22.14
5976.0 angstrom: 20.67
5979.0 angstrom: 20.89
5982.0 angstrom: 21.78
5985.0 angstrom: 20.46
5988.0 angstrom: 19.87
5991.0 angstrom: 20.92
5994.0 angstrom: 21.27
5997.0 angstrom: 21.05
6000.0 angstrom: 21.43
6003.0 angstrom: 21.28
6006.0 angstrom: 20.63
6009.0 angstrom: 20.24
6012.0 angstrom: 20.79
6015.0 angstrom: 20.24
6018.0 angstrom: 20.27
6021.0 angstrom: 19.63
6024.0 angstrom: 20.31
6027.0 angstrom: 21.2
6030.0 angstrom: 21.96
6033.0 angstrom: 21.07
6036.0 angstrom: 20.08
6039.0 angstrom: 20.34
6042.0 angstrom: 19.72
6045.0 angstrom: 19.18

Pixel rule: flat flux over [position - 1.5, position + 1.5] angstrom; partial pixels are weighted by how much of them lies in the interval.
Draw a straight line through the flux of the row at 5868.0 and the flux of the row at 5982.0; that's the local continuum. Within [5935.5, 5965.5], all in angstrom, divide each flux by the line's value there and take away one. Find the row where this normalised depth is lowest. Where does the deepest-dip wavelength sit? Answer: 5946.0 angstrom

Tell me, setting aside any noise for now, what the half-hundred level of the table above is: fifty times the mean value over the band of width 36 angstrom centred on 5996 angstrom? 1044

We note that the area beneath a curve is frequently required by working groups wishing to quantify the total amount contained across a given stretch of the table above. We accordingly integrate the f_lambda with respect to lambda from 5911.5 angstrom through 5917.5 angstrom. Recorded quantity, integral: 120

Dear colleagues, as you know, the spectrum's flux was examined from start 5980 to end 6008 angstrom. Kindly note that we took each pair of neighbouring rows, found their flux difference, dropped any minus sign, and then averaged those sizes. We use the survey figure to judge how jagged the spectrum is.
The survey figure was 0.59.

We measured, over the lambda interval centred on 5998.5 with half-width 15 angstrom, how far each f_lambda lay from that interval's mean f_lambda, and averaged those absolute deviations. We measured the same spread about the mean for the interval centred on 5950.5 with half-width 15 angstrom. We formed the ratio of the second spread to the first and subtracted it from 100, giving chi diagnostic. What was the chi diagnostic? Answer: 98.1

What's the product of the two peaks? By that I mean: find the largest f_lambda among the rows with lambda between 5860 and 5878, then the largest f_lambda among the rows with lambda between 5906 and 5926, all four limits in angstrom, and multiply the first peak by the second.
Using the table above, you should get 441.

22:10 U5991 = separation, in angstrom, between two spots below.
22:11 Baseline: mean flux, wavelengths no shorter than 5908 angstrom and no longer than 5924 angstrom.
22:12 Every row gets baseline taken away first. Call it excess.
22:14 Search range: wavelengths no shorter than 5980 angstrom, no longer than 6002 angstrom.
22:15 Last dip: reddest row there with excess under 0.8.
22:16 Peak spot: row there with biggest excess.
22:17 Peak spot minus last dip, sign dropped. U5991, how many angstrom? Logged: 6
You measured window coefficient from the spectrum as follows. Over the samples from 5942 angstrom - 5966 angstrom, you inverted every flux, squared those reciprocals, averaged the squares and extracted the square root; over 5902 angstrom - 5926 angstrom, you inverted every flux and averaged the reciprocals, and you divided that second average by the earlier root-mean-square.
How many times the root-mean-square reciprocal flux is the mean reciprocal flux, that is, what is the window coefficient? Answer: 1.00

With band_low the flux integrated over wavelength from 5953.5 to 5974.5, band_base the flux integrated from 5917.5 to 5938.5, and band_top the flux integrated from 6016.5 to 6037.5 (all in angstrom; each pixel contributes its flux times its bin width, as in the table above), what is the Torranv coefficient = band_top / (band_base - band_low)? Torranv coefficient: -74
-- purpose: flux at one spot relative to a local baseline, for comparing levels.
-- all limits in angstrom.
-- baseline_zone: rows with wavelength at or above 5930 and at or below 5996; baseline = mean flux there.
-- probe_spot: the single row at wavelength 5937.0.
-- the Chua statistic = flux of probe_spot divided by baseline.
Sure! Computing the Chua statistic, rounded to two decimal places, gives 0.98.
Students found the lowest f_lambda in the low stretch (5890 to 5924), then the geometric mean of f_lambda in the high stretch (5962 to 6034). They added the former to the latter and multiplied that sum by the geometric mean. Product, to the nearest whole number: 801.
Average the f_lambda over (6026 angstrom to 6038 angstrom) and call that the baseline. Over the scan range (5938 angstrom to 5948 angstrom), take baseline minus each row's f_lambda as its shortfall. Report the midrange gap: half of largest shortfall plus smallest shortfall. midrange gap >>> 1.8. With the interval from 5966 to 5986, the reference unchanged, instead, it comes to 0.1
